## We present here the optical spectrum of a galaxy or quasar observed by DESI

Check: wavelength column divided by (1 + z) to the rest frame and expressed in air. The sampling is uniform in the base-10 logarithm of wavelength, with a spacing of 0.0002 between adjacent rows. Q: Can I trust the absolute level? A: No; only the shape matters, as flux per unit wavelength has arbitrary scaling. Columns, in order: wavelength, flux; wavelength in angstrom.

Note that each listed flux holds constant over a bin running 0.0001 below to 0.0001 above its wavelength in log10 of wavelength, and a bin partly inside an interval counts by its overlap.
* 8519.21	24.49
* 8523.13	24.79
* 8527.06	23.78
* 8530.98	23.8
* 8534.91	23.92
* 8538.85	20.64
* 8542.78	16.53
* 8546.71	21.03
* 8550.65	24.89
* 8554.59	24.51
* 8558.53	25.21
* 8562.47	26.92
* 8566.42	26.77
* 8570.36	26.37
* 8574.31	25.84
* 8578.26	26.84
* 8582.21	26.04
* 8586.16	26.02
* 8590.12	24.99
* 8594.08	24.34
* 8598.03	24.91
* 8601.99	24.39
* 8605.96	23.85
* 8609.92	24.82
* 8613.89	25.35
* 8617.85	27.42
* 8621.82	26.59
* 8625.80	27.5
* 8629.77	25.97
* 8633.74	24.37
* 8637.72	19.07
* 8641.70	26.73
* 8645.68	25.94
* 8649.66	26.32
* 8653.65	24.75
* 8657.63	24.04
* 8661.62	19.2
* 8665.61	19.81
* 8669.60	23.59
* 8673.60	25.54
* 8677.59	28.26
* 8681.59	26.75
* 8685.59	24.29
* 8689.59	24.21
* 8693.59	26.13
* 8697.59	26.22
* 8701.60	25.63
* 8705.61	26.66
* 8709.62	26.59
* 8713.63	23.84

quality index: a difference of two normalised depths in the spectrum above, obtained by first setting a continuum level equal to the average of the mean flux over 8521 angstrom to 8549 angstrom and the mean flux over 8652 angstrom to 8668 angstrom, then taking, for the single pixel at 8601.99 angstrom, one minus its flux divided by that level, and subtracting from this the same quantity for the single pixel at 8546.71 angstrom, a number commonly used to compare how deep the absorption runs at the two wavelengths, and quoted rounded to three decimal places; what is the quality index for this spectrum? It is -0.153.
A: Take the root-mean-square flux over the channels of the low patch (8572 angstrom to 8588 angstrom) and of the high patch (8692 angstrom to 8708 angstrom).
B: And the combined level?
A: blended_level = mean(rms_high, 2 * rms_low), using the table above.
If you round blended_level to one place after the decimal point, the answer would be 39.3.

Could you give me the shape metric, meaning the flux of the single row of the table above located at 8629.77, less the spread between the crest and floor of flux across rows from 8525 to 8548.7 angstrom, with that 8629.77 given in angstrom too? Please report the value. 18.6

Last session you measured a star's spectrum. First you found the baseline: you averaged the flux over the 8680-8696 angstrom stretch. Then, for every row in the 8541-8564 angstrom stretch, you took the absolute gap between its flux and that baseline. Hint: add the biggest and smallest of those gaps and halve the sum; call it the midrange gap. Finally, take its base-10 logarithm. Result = 0.65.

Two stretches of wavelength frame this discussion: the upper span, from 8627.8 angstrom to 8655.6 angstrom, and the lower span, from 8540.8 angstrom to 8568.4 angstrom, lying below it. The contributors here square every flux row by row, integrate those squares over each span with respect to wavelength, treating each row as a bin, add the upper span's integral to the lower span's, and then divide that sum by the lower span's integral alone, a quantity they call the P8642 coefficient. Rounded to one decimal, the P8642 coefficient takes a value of 2.1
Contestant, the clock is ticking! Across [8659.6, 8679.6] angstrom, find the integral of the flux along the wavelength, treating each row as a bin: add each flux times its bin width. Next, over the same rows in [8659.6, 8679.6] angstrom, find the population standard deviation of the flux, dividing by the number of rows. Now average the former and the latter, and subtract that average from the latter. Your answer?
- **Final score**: -231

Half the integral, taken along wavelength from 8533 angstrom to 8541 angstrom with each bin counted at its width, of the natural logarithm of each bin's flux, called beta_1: 12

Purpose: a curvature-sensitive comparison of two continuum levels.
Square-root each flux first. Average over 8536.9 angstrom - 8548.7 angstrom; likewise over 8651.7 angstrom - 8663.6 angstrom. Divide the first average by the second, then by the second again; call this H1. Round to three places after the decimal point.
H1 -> 0.195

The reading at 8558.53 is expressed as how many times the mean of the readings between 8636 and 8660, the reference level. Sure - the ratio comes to 1.03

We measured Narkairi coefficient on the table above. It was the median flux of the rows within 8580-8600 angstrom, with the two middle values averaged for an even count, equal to 25.0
